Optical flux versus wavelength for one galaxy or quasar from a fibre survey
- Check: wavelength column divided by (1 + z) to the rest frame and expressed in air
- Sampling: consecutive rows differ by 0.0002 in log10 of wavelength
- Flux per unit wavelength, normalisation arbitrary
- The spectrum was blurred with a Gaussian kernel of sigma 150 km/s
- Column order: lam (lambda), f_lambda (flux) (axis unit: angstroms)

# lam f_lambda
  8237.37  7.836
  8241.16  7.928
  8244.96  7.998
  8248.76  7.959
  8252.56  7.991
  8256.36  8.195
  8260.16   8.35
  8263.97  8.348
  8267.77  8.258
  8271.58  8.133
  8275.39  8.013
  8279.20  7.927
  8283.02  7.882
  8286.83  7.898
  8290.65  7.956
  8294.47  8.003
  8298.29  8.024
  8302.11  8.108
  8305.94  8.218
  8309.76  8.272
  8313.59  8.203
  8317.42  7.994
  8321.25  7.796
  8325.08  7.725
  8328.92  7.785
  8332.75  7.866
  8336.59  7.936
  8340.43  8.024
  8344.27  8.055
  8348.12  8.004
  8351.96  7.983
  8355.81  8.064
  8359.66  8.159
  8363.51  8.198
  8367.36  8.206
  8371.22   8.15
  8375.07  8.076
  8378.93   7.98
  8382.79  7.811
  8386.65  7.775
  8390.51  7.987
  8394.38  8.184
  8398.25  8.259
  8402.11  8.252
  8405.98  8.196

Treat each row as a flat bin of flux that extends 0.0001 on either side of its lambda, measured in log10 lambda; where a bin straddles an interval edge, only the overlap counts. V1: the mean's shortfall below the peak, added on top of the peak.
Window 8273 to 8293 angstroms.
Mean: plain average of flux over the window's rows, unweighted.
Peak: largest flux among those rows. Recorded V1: 8.1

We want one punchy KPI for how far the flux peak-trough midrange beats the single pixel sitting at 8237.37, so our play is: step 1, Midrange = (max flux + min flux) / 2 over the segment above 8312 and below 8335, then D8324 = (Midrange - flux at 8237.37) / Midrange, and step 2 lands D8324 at 0.016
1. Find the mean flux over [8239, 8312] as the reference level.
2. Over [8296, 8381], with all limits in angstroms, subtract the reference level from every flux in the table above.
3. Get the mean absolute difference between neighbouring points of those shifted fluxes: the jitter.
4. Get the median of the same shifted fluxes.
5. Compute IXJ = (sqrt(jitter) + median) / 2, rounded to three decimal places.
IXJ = 0.121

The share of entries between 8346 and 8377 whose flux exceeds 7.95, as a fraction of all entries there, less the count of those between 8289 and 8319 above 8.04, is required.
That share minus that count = -3.00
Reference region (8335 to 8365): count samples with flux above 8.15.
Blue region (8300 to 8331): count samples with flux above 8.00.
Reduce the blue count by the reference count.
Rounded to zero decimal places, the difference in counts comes 2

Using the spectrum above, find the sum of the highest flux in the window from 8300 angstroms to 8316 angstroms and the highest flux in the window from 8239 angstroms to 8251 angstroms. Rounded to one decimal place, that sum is 16.3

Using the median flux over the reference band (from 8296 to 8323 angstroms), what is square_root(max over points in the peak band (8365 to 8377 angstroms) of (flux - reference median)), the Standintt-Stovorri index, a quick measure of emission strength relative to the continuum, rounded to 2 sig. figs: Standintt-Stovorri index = 0.31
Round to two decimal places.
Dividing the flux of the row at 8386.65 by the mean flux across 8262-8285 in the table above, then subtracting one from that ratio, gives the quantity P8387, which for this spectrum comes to -0.04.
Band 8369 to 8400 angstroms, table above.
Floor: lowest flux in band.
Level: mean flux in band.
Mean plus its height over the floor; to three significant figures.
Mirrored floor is 8.28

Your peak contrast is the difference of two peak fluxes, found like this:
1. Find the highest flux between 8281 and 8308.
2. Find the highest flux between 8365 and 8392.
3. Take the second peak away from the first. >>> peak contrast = 0.01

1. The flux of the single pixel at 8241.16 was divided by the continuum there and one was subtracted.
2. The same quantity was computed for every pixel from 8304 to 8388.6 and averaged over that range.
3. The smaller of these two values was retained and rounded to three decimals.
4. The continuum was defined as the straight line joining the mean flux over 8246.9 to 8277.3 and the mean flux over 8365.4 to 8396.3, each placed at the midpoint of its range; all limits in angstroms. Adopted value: -0.031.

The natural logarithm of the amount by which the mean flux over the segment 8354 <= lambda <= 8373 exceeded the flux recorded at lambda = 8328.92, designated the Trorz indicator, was -1.0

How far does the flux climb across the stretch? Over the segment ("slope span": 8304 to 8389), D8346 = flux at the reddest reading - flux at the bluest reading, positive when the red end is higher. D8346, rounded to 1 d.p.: -0.4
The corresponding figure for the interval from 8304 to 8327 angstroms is -0.5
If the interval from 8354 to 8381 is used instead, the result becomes -0.1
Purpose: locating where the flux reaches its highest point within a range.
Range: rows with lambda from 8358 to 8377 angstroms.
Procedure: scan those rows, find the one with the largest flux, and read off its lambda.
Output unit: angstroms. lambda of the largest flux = 8367.36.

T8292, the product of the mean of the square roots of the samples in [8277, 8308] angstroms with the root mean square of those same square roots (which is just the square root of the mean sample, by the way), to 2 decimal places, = 8.00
